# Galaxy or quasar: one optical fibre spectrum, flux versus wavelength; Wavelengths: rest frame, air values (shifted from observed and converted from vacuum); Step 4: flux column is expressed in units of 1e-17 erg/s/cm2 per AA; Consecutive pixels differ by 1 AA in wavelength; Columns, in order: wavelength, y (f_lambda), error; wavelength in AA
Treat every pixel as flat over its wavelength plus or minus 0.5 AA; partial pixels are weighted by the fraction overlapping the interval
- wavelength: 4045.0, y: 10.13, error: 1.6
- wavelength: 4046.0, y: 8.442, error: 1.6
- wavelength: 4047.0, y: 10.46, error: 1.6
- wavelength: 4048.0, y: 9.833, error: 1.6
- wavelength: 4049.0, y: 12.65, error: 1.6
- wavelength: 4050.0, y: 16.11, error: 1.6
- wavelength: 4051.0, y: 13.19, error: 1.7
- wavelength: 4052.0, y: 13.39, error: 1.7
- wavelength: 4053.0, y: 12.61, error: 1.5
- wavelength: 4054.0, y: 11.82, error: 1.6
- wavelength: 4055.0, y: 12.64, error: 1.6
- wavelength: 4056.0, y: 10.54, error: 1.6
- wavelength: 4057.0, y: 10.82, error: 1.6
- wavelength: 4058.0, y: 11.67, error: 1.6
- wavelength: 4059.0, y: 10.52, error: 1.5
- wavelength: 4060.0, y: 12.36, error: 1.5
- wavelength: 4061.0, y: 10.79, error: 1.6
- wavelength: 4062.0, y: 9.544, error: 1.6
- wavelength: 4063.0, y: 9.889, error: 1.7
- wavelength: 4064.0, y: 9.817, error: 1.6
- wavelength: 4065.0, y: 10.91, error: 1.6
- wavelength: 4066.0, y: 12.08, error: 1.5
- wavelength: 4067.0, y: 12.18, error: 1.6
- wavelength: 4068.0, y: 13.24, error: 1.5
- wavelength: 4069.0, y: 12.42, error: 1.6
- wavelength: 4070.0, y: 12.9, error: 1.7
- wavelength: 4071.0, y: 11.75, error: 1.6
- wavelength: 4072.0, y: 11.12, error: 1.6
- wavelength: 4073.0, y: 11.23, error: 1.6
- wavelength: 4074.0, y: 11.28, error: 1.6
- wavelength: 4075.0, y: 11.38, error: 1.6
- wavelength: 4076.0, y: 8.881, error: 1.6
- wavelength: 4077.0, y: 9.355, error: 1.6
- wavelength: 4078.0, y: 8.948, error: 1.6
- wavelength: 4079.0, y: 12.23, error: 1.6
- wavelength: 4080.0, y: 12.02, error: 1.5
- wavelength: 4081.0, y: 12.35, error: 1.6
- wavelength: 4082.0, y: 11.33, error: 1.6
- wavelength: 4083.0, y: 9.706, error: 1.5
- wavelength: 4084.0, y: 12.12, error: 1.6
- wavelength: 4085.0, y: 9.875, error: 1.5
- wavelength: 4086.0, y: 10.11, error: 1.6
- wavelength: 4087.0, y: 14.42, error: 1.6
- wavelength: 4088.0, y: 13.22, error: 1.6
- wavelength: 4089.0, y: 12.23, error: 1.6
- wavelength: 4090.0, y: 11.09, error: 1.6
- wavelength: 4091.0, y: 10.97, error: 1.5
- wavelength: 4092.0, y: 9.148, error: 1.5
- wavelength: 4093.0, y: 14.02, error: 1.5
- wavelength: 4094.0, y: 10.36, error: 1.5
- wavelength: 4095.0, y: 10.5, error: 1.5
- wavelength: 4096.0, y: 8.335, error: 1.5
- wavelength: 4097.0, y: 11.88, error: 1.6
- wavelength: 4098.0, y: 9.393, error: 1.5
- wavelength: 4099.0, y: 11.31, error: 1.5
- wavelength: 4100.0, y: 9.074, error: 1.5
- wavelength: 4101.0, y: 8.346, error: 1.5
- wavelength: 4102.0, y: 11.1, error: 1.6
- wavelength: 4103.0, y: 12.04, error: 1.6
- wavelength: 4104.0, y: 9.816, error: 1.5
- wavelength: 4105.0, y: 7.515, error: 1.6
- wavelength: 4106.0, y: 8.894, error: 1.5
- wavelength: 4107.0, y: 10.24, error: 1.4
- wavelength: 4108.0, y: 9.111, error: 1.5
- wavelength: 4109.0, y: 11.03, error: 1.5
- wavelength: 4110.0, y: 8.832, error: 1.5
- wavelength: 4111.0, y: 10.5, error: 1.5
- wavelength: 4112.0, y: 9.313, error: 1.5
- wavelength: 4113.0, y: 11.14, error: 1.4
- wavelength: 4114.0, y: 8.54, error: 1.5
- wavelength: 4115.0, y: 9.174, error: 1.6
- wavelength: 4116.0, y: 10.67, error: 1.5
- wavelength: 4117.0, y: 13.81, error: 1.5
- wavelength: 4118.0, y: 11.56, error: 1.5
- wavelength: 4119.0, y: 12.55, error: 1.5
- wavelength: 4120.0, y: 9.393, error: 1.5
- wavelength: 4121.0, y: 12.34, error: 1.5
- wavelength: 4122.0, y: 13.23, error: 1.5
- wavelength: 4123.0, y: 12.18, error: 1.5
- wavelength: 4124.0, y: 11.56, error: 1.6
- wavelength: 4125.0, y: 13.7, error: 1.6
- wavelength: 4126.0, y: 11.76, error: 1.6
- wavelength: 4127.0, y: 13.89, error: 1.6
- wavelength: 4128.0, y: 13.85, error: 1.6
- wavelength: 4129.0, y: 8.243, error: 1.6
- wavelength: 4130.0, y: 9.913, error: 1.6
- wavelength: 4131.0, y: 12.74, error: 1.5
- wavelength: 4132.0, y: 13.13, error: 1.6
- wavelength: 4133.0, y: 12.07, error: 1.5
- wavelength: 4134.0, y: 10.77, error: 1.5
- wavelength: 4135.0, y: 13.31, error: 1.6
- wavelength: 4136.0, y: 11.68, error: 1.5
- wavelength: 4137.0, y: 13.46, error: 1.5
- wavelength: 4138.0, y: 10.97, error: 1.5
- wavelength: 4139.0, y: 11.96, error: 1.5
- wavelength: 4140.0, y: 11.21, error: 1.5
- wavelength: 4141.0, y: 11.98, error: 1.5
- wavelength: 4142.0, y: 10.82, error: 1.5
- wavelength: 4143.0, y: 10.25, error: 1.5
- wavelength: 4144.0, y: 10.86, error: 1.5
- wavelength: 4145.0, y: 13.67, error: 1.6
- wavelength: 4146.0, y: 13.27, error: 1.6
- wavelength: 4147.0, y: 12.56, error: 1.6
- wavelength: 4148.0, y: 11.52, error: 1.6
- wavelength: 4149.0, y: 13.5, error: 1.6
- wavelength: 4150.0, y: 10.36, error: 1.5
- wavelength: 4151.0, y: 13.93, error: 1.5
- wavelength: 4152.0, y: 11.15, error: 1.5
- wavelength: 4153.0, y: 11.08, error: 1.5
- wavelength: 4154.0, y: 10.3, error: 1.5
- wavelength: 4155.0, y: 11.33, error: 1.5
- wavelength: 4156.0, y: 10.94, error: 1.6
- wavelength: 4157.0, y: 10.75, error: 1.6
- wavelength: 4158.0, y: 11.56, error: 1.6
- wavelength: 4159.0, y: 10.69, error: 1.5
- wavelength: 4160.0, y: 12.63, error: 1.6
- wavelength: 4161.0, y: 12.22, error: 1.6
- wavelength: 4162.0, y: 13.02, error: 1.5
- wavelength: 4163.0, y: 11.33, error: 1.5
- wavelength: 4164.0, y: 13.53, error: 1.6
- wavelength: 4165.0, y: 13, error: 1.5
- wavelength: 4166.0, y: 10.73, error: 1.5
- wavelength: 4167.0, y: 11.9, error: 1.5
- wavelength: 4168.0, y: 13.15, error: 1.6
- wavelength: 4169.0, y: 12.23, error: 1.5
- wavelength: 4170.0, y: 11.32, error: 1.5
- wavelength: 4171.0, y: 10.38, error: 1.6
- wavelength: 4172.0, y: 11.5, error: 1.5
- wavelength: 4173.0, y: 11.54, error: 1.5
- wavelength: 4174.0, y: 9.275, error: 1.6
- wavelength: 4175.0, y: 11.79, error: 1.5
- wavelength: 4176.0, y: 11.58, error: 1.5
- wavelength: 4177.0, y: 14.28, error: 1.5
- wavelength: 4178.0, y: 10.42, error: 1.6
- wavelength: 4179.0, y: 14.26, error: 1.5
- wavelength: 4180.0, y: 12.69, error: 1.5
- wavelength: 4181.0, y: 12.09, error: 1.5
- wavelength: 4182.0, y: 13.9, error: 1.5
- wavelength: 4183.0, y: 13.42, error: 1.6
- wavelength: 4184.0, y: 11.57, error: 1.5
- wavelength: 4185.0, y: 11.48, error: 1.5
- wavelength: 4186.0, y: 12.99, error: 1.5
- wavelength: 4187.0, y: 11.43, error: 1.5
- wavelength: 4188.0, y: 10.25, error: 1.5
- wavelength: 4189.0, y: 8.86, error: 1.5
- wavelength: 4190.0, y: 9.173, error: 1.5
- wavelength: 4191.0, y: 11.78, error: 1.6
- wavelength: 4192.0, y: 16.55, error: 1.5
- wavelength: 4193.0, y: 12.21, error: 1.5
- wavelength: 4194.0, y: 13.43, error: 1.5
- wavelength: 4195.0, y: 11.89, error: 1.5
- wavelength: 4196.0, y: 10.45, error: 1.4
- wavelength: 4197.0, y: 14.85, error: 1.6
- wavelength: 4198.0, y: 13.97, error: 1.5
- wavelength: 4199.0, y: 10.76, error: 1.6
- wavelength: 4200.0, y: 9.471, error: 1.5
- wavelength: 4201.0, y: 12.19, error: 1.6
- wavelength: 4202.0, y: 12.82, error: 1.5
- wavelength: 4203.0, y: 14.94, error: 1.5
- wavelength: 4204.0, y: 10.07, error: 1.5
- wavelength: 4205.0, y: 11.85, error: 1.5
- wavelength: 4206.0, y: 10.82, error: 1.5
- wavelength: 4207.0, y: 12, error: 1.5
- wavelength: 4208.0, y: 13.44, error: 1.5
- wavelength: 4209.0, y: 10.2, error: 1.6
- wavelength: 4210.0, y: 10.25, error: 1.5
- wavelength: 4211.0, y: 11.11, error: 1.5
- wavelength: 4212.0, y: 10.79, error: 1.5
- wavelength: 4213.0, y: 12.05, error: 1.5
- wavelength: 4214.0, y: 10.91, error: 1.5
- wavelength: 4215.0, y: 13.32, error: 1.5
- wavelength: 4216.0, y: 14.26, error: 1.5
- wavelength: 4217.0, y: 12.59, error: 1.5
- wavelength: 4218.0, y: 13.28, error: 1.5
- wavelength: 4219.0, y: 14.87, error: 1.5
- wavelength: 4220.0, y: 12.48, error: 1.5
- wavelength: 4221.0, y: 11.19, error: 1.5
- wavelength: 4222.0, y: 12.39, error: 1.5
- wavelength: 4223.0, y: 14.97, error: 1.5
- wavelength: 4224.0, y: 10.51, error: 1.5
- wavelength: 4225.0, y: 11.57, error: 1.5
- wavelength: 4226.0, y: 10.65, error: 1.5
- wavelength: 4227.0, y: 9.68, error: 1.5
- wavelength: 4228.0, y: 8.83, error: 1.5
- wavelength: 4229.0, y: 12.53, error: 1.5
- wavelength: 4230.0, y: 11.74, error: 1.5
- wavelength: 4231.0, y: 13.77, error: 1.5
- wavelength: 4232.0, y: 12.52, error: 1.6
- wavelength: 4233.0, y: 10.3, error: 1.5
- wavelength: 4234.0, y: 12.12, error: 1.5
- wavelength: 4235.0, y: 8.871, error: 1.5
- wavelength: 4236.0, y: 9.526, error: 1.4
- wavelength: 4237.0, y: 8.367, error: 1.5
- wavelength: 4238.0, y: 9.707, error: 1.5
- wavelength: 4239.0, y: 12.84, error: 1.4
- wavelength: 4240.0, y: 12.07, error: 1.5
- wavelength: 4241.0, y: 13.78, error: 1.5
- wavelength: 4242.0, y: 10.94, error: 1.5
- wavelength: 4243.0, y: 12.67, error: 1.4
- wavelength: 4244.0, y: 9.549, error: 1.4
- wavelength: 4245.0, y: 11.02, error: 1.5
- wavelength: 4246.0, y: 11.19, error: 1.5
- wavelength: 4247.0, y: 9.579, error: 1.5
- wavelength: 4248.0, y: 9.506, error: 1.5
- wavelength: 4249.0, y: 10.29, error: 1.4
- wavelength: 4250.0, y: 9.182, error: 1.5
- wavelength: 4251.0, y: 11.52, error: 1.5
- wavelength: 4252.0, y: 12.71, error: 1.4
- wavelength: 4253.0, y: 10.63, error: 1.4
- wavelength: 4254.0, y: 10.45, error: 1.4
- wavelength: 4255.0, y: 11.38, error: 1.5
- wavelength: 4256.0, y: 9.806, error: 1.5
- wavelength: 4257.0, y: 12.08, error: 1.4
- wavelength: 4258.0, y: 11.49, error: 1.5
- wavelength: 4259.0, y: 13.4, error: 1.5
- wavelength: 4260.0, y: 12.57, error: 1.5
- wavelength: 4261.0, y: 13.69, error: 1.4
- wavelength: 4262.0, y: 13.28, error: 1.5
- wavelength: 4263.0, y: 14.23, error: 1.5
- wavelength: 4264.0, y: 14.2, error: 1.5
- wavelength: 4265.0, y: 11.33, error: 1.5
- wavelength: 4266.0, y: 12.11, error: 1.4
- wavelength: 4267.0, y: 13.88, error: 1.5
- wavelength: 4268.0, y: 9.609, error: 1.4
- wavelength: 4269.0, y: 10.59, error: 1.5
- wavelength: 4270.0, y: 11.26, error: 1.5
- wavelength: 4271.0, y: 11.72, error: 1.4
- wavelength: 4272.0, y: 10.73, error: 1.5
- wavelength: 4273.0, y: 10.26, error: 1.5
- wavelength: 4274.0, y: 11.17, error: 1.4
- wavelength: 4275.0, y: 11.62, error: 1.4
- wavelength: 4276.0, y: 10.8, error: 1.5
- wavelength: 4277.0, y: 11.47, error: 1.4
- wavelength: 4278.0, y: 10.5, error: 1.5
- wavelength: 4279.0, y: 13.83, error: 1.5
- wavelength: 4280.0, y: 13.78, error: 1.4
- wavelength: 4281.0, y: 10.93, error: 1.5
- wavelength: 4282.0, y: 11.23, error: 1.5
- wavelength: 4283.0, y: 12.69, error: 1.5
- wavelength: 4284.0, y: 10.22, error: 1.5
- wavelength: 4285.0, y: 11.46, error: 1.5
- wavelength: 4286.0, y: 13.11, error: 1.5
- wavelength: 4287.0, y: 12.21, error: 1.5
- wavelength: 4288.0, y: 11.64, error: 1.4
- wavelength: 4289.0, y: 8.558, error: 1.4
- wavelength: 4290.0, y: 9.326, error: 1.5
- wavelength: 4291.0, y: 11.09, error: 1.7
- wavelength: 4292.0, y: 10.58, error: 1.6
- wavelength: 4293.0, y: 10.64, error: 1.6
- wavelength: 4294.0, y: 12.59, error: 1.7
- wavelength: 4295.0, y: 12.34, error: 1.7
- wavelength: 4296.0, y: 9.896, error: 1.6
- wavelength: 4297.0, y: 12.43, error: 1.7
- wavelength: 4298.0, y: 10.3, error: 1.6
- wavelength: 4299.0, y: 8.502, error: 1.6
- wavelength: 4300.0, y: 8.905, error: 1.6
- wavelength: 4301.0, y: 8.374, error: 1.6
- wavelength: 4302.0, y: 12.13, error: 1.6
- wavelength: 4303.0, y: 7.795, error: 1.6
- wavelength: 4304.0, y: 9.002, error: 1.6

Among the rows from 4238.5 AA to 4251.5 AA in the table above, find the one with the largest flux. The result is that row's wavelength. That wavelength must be 4241.0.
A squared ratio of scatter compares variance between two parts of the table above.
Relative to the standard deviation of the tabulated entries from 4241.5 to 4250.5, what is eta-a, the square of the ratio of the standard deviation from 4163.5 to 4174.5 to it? 1.3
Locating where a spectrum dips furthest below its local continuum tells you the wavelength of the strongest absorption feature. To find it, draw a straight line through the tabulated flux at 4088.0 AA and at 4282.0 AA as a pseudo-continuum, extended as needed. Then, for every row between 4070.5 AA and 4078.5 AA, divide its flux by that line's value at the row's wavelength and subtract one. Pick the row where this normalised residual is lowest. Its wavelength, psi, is 4076.0 AA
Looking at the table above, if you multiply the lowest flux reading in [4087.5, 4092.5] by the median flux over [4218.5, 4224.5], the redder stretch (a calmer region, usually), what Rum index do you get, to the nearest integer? 114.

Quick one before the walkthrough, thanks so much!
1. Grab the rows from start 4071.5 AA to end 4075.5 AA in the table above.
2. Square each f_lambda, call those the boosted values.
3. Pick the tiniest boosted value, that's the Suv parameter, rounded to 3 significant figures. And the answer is 124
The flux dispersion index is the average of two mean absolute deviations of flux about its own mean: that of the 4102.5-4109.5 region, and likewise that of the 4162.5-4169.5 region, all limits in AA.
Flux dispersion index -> 0.97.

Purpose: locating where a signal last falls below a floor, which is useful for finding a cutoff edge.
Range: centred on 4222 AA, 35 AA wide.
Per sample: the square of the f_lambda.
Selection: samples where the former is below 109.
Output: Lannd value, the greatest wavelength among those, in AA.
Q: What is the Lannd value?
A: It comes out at 4238.0 AA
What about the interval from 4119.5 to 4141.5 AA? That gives 4130.0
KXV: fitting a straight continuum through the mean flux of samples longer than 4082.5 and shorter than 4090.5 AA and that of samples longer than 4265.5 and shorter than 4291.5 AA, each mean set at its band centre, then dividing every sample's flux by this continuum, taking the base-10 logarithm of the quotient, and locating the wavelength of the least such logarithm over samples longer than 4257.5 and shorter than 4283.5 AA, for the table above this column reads 4268.0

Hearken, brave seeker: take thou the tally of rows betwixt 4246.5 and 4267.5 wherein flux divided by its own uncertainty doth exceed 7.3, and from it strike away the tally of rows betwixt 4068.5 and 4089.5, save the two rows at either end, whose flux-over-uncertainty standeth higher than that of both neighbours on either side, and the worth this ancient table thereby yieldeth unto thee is 12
